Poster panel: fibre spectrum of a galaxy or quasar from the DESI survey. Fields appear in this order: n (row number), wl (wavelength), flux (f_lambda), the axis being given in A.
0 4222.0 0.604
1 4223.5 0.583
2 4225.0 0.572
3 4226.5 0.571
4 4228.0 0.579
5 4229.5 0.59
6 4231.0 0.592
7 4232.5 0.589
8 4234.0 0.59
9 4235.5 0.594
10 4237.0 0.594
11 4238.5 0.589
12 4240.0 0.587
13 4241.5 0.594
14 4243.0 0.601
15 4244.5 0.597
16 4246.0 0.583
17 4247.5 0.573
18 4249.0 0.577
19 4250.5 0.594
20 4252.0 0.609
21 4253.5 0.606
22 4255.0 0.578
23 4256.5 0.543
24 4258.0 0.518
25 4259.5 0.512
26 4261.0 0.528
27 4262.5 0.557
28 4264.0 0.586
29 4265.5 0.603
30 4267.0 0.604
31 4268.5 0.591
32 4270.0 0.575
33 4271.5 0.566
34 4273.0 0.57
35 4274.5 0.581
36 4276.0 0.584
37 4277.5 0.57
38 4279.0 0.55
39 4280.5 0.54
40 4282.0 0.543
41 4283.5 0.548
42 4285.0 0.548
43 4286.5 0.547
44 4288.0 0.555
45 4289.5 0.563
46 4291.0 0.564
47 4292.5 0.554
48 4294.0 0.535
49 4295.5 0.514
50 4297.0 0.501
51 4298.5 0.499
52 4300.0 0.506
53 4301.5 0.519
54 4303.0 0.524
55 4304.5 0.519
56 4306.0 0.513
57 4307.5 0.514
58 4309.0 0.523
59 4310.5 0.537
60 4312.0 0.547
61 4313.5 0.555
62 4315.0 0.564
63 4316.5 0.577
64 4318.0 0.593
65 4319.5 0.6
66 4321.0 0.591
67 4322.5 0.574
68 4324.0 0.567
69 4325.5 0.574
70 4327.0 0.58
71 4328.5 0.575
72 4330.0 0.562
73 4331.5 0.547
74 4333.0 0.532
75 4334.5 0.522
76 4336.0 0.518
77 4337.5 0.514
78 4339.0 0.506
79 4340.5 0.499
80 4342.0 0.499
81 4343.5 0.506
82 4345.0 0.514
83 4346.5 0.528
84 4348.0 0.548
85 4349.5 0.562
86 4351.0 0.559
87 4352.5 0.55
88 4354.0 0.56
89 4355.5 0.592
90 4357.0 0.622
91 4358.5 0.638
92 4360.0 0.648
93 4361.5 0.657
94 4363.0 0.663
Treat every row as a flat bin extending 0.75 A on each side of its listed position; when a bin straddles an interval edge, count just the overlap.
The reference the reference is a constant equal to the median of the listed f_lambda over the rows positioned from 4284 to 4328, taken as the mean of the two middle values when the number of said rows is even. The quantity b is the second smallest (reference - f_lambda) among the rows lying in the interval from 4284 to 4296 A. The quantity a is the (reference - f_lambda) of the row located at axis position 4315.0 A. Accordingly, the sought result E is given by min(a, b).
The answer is -0.016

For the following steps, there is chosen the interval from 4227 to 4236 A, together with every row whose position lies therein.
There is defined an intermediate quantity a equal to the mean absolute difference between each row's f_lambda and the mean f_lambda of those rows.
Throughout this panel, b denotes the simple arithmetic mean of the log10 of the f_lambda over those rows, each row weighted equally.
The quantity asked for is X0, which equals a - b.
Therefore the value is 0.233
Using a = 0.003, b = -0.23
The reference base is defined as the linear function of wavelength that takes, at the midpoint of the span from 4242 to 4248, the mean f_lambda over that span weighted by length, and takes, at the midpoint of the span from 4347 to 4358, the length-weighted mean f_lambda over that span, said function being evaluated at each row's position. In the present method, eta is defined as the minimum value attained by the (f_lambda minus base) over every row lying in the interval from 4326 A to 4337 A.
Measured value -0.06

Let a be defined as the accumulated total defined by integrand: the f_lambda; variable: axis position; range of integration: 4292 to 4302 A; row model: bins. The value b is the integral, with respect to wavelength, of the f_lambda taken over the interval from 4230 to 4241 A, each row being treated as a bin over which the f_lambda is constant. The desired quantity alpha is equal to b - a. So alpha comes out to 1.3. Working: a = 5.17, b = 6.50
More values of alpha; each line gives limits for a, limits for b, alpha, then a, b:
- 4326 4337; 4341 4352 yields -0.2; 6.03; 5.84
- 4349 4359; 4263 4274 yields 0.6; 5.82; 6.43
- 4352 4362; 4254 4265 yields -0.1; 6.10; 6.04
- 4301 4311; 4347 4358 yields 1.1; 5.21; 6.28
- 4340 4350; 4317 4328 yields 1.2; 5.22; 6.41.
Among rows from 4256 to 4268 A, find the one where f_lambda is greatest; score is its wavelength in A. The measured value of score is 4267.0 A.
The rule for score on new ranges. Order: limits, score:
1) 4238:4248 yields 4243.0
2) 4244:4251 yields 4244.5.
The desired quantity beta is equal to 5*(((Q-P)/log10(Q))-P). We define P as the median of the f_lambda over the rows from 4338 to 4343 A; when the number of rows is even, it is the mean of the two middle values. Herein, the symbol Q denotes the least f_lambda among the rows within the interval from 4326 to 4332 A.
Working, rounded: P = 0.50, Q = 0.547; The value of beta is -3.4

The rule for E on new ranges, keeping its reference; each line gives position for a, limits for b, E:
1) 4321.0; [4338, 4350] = -0.043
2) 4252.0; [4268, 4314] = -0.061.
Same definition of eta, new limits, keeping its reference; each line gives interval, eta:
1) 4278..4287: -0.04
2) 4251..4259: -0.07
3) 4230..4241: 0.00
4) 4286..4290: -0.04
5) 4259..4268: -0.07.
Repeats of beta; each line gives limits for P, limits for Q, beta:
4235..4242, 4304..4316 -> -1.6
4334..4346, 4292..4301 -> -2.4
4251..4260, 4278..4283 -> -2.4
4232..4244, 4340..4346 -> -1.4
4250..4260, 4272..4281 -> -2.2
